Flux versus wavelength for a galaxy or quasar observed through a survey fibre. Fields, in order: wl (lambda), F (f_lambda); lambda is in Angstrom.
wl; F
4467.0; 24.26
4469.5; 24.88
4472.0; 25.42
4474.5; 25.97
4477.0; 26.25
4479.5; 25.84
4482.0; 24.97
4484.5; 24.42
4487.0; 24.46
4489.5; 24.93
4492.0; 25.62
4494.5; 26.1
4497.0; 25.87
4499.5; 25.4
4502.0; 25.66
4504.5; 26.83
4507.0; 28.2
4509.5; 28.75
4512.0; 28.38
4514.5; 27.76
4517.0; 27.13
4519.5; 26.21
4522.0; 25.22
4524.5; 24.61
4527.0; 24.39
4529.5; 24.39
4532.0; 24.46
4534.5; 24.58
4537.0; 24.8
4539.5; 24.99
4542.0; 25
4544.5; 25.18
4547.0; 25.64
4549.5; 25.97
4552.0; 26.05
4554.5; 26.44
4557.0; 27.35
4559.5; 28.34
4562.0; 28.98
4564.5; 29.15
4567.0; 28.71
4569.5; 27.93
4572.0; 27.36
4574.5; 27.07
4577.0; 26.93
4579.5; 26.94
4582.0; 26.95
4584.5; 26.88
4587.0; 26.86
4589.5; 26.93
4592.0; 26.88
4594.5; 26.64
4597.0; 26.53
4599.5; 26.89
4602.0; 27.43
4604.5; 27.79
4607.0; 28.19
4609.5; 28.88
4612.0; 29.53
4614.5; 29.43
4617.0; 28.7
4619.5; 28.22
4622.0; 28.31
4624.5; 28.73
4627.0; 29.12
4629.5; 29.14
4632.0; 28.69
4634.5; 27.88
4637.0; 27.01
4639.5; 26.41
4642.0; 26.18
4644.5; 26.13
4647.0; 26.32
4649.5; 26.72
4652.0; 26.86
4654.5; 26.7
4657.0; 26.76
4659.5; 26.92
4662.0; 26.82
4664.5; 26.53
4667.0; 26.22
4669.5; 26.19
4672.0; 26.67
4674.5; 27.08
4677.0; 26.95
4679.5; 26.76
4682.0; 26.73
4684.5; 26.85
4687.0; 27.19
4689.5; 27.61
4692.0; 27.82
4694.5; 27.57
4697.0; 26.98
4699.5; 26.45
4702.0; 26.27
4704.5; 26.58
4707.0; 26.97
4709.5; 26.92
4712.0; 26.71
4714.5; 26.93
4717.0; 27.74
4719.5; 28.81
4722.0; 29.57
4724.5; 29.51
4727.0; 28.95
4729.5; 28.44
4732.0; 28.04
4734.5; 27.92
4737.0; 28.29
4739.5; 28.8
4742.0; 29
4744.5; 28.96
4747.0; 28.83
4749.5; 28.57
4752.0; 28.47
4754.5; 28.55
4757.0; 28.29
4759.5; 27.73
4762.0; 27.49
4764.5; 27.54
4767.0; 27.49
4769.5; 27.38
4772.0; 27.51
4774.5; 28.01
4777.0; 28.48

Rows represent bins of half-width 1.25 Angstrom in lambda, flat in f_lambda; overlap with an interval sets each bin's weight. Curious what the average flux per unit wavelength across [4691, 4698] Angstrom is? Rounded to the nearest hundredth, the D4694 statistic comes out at 27.46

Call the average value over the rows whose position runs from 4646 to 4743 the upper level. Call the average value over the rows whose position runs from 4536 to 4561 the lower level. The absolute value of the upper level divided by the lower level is 1.05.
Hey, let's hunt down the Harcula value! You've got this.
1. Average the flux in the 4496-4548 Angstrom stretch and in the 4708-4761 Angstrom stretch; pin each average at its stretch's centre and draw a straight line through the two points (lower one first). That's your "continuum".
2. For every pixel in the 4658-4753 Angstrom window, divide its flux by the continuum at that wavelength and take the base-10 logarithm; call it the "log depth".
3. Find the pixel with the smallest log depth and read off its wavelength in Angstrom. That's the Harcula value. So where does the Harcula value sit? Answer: 4702.0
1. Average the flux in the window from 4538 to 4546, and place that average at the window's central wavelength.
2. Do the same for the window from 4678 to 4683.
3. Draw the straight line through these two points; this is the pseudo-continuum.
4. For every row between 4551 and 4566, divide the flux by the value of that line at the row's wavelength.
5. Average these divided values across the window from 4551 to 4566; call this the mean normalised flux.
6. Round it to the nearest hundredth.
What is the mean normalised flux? 1.10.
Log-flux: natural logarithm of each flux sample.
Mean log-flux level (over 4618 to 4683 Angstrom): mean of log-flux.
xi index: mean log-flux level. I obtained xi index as 3.30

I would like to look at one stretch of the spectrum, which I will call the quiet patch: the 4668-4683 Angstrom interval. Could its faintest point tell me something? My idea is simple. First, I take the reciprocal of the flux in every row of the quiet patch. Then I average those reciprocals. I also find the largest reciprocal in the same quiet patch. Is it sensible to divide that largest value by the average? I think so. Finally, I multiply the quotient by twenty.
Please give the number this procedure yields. 20.4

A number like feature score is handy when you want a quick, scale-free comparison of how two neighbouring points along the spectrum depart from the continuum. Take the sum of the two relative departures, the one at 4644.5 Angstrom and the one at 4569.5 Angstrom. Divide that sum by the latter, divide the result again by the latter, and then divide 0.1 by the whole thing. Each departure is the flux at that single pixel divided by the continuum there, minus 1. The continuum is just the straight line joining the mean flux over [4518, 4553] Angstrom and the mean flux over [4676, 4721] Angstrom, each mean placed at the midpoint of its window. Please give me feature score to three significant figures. 0.0108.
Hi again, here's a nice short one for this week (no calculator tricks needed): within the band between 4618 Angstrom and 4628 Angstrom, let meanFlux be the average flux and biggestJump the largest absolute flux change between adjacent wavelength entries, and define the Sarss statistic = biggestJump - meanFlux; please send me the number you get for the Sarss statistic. -28.2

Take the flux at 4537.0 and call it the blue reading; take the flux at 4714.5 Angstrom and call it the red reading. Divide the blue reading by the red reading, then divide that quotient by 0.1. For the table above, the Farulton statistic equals 9.2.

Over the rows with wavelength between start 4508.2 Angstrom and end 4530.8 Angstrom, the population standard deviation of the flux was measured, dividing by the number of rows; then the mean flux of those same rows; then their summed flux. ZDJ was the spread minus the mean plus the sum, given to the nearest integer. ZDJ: 212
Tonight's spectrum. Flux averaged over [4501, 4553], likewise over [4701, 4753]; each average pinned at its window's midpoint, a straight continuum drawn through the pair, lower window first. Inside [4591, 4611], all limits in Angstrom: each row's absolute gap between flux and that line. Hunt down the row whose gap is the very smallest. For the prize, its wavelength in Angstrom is 4594.5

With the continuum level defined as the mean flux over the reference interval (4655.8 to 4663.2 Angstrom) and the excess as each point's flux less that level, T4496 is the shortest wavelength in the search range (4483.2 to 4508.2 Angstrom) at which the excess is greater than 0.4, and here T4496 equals 4507.0 Angstrom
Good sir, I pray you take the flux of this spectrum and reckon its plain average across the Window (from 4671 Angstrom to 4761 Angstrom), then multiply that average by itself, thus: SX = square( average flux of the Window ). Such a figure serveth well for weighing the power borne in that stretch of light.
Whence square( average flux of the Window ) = 771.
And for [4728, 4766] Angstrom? 802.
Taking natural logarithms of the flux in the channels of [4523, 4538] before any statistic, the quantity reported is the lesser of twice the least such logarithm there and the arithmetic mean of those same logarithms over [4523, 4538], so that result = 3.20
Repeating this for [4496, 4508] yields 3.27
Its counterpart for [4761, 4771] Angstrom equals 3.31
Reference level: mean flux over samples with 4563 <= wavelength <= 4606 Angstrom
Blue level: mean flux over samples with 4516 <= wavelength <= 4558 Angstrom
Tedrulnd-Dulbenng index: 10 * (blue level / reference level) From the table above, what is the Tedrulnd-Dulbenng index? 9.3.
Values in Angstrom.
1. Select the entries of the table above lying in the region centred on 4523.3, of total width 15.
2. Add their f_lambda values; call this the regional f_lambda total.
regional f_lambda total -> 152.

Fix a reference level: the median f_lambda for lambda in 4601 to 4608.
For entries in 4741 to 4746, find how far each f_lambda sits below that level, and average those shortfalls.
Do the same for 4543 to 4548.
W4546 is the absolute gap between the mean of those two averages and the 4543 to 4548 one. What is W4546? 1.8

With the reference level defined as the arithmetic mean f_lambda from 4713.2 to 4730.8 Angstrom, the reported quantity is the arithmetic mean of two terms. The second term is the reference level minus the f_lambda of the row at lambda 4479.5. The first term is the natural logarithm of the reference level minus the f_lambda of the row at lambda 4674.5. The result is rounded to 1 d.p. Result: 1.6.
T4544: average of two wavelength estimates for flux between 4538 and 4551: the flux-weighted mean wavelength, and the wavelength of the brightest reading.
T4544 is 4547.0 Angstrom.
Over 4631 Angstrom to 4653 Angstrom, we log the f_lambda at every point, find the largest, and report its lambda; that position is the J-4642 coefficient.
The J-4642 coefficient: 4632.0 Angstrom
